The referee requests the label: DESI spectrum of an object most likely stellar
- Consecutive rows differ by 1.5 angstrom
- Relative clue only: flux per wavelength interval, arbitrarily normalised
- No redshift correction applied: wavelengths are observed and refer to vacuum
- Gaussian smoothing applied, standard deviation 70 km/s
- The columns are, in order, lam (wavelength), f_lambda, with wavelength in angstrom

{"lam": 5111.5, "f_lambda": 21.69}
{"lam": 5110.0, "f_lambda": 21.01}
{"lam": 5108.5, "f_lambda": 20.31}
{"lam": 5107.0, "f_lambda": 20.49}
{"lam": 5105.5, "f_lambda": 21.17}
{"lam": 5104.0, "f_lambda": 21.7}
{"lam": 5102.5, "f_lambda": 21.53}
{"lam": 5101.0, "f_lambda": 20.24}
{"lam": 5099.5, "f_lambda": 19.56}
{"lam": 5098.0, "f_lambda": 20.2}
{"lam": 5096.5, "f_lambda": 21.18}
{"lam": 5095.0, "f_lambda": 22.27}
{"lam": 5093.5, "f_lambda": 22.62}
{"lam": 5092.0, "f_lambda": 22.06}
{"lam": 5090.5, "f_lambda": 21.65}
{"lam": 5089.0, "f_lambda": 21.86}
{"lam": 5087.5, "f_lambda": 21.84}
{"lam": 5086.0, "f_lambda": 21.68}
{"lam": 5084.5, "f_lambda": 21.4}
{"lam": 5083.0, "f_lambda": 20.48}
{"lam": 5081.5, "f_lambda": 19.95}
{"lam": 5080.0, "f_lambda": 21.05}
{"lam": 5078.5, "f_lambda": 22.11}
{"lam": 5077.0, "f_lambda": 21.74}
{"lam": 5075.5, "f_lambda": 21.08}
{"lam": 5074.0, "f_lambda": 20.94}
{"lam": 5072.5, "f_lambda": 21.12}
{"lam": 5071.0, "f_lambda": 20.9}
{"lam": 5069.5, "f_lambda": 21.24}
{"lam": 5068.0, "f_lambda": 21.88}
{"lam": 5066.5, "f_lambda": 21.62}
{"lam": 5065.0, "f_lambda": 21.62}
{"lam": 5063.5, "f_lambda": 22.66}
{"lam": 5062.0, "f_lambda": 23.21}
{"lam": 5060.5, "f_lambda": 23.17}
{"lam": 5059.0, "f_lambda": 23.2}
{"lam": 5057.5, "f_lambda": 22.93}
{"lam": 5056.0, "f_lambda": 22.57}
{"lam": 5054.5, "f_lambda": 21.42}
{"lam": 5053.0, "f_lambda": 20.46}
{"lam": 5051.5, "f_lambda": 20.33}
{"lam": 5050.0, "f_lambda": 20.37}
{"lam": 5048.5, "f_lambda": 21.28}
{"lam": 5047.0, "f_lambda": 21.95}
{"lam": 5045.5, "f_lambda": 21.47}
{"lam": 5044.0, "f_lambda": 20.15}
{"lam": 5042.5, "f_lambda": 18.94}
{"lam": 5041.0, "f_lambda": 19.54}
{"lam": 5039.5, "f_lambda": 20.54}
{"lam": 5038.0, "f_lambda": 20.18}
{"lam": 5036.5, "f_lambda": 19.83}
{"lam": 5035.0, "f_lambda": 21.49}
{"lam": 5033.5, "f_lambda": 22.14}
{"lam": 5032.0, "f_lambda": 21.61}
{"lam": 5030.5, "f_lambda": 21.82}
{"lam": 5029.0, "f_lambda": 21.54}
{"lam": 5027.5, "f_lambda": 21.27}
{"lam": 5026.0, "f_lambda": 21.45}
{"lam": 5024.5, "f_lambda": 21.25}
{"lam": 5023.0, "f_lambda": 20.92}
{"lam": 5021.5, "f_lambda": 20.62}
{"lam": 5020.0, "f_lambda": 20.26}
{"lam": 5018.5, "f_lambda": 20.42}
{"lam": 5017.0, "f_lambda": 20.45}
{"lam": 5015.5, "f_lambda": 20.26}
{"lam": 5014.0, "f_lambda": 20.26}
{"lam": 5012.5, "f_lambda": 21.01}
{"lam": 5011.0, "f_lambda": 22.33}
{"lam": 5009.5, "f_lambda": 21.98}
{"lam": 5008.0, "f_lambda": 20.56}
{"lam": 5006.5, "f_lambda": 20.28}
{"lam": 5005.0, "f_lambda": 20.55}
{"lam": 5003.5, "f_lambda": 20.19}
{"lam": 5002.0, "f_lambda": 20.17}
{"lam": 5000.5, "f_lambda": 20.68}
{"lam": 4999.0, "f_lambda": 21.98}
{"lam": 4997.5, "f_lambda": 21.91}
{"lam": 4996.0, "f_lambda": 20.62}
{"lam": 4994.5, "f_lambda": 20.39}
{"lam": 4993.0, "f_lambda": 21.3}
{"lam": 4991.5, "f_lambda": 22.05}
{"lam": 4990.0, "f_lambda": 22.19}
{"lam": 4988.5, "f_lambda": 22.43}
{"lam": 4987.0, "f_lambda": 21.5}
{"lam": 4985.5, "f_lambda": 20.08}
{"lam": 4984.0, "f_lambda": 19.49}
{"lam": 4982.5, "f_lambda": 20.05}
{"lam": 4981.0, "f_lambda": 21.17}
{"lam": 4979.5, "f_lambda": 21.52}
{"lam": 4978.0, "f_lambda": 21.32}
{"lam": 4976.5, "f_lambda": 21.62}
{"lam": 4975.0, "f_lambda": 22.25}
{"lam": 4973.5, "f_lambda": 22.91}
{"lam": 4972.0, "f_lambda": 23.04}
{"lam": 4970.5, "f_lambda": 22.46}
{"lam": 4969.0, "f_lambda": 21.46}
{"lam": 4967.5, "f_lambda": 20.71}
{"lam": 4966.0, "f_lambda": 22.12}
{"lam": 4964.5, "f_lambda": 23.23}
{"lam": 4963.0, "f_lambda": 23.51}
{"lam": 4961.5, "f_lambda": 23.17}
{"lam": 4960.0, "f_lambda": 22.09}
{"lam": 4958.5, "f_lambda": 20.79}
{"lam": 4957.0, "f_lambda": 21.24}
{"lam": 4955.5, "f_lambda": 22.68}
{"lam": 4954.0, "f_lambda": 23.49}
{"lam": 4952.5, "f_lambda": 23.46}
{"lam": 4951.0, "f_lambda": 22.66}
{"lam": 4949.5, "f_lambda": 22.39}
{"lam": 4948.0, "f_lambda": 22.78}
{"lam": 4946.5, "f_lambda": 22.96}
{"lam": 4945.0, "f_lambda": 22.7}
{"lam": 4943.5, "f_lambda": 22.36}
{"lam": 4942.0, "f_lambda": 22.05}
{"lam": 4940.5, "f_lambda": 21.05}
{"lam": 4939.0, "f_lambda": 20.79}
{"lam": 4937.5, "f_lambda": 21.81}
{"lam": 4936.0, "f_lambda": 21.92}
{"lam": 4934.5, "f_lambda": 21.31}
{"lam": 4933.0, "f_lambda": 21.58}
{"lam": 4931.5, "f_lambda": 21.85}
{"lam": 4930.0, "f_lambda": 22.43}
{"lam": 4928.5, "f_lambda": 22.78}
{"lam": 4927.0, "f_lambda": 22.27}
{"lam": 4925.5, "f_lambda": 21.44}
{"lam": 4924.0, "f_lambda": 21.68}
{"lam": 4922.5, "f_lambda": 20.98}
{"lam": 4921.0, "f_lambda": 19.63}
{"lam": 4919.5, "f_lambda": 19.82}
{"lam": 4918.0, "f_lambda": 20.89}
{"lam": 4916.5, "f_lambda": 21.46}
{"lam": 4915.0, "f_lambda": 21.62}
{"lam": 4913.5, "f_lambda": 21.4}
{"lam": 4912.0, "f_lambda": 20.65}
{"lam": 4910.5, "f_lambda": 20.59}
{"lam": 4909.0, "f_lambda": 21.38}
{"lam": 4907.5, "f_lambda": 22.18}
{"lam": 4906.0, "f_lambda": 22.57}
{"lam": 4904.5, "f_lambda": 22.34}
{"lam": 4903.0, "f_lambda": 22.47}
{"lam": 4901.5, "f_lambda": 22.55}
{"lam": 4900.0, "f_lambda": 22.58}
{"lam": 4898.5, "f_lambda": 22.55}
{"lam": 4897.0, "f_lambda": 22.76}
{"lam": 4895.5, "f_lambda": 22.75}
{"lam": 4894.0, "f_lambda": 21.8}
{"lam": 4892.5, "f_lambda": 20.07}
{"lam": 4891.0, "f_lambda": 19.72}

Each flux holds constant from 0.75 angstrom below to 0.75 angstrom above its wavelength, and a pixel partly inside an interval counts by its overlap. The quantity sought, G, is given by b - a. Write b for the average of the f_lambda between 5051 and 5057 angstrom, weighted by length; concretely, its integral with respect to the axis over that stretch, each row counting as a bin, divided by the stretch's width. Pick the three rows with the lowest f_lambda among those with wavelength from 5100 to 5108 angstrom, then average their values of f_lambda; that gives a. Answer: 0.7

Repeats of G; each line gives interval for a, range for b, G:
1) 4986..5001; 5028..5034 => 1.2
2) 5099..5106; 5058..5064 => 2.7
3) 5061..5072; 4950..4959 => 1.2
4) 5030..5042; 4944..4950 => 2.9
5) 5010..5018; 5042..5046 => -0.1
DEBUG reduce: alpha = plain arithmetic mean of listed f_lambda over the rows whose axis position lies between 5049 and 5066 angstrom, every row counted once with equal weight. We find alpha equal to 22.0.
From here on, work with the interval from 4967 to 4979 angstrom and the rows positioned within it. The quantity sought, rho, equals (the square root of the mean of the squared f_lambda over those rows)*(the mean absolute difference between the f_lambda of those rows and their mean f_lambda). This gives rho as 15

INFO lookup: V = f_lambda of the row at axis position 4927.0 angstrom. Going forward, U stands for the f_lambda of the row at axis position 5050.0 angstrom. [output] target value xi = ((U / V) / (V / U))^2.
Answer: 0.7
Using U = 20.37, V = 22.27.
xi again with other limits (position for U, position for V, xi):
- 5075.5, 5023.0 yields 1.0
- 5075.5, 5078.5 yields 0.8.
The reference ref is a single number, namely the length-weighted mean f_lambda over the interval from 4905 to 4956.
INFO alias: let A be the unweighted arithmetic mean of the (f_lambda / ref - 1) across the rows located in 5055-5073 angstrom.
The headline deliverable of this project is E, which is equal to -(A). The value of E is -0.017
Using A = 0.017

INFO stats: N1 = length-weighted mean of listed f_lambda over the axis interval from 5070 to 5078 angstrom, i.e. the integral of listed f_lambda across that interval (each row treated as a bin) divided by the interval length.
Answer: 21.19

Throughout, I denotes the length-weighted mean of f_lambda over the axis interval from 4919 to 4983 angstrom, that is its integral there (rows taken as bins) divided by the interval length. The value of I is 22.0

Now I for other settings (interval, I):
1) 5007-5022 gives 20.8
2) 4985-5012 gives 21.2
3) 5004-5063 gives 21.1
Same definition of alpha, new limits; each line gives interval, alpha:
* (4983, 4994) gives 21.3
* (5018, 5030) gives 21.0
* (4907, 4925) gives 21.0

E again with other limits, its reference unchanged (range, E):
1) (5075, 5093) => 0.018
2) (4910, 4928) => 0.036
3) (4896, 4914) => -0.009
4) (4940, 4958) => -0.031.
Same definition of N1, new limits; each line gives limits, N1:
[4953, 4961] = 22.14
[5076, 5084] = 21.08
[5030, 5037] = 21.42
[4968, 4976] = 22.35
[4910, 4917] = 21.15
